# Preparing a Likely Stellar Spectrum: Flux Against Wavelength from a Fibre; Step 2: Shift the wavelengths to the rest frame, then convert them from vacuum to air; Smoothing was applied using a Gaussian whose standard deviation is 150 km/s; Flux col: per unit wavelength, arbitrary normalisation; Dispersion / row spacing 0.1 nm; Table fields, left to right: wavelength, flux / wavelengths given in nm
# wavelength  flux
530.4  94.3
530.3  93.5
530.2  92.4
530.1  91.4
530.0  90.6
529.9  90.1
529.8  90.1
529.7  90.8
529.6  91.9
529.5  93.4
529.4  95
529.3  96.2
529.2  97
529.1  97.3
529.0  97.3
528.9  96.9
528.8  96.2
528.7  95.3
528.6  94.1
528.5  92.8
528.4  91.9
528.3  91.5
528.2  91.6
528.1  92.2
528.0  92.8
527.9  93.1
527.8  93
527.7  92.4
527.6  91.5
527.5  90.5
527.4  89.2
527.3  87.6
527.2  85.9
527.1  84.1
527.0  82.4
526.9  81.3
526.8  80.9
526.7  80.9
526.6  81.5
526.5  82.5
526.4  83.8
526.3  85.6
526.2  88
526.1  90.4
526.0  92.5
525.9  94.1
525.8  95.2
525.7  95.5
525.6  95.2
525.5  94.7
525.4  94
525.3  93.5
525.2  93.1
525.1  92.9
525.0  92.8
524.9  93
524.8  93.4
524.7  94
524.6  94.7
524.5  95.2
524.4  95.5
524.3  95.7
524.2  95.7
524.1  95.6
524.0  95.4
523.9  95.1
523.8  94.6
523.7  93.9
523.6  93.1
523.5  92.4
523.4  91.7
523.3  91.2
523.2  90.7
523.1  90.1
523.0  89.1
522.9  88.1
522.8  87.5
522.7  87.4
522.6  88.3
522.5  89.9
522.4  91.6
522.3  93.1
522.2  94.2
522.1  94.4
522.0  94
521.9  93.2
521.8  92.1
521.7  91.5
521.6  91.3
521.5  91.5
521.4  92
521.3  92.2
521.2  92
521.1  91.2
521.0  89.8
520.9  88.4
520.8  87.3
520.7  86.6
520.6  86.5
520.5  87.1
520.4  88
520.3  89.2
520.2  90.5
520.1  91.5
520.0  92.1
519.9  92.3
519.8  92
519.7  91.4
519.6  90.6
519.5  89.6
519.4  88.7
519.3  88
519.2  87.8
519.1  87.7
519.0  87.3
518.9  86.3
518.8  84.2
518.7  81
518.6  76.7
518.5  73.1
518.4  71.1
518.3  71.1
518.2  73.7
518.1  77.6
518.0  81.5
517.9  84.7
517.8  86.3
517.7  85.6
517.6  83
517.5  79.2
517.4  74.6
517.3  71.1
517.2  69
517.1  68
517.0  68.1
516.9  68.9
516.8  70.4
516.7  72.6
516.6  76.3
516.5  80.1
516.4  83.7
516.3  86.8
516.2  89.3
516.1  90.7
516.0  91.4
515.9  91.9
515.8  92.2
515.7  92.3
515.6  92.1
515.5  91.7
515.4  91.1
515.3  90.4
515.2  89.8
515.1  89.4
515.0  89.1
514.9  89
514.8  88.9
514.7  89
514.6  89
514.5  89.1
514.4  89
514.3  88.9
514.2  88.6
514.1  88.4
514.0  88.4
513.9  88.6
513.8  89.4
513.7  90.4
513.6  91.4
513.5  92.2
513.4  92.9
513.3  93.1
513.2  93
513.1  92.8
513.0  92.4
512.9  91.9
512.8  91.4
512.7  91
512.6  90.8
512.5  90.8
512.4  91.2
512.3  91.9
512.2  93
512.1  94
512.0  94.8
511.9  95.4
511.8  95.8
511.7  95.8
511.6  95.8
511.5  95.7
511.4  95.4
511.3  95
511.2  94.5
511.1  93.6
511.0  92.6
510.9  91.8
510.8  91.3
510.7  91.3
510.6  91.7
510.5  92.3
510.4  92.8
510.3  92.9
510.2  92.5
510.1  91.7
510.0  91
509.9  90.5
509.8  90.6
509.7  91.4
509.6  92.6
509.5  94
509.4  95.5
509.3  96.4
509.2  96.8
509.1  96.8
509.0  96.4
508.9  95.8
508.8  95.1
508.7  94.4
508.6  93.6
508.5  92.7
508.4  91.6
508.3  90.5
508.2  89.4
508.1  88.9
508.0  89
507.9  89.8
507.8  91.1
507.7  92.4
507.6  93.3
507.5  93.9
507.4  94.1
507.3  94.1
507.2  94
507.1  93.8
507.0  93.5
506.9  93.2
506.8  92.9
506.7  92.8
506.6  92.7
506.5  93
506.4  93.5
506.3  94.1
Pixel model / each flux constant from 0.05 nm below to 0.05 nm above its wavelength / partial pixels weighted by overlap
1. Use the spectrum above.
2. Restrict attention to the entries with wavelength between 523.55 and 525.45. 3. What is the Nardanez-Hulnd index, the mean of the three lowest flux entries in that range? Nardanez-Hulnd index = 93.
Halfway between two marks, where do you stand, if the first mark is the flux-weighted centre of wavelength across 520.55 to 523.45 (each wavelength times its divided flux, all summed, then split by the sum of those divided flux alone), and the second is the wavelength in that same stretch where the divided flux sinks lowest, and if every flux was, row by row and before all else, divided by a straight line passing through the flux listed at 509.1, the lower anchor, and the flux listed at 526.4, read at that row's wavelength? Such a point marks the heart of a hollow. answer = 521.30 nm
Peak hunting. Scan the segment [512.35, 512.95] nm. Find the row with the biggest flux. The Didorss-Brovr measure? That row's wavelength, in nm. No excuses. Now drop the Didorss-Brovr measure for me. 512.9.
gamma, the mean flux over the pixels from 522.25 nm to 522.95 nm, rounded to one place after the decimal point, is 89.4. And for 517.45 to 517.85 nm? 83.5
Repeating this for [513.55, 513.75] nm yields 90.9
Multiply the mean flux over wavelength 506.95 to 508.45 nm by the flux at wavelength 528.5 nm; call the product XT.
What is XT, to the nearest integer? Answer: 8534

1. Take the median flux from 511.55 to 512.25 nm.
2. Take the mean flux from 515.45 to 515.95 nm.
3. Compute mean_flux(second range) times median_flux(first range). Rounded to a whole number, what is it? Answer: 8781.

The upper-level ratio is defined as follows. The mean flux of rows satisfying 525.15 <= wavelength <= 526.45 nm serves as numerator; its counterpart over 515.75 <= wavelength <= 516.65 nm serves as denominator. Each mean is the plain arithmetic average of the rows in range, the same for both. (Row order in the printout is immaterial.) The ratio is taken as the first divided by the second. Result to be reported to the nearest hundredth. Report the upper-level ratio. 1.06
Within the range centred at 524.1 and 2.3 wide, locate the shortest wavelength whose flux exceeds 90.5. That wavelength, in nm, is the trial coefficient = 523.2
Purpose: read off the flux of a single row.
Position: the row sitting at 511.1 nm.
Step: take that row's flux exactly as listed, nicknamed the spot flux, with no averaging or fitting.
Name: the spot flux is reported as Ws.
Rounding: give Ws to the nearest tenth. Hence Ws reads 93.6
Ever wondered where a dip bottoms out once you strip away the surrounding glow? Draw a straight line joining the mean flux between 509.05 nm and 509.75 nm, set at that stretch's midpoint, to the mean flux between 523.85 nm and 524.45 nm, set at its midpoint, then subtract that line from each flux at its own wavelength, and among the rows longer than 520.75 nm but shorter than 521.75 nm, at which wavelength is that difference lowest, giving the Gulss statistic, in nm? 520.8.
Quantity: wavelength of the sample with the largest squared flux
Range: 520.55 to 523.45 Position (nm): 522.1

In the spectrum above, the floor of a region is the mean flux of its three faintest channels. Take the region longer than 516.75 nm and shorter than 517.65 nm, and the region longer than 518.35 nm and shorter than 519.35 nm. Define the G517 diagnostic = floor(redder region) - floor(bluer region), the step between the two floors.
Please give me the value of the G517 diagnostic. 5.3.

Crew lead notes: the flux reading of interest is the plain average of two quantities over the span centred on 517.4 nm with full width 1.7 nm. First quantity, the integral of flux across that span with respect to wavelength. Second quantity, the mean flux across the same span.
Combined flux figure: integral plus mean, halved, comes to 102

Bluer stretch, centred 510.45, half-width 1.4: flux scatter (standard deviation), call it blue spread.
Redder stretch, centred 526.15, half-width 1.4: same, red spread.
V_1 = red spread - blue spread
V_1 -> 3.1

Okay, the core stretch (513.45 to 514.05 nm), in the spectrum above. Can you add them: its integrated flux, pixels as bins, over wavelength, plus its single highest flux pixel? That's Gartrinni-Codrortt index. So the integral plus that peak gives 146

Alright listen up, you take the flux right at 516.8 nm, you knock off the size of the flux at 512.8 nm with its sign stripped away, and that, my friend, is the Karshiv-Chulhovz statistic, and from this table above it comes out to -21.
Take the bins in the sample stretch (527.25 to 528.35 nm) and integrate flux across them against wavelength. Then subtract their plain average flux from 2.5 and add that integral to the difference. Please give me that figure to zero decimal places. 12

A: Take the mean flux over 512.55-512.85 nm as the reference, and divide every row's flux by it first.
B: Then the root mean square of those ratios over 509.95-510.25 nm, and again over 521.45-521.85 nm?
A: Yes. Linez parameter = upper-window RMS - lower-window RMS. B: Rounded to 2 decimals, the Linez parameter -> 0.00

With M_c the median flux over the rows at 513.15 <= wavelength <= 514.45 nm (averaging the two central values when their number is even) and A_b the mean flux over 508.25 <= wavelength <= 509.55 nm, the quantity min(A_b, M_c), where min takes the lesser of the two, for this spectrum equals 89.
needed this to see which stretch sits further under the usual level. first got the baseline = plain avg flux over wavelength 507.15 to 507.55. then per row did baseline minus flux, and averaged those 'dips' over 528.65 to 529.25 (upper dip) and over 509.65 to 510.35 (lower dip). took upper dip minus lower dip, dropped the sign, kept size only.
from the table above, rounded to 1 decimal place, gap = 5.2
